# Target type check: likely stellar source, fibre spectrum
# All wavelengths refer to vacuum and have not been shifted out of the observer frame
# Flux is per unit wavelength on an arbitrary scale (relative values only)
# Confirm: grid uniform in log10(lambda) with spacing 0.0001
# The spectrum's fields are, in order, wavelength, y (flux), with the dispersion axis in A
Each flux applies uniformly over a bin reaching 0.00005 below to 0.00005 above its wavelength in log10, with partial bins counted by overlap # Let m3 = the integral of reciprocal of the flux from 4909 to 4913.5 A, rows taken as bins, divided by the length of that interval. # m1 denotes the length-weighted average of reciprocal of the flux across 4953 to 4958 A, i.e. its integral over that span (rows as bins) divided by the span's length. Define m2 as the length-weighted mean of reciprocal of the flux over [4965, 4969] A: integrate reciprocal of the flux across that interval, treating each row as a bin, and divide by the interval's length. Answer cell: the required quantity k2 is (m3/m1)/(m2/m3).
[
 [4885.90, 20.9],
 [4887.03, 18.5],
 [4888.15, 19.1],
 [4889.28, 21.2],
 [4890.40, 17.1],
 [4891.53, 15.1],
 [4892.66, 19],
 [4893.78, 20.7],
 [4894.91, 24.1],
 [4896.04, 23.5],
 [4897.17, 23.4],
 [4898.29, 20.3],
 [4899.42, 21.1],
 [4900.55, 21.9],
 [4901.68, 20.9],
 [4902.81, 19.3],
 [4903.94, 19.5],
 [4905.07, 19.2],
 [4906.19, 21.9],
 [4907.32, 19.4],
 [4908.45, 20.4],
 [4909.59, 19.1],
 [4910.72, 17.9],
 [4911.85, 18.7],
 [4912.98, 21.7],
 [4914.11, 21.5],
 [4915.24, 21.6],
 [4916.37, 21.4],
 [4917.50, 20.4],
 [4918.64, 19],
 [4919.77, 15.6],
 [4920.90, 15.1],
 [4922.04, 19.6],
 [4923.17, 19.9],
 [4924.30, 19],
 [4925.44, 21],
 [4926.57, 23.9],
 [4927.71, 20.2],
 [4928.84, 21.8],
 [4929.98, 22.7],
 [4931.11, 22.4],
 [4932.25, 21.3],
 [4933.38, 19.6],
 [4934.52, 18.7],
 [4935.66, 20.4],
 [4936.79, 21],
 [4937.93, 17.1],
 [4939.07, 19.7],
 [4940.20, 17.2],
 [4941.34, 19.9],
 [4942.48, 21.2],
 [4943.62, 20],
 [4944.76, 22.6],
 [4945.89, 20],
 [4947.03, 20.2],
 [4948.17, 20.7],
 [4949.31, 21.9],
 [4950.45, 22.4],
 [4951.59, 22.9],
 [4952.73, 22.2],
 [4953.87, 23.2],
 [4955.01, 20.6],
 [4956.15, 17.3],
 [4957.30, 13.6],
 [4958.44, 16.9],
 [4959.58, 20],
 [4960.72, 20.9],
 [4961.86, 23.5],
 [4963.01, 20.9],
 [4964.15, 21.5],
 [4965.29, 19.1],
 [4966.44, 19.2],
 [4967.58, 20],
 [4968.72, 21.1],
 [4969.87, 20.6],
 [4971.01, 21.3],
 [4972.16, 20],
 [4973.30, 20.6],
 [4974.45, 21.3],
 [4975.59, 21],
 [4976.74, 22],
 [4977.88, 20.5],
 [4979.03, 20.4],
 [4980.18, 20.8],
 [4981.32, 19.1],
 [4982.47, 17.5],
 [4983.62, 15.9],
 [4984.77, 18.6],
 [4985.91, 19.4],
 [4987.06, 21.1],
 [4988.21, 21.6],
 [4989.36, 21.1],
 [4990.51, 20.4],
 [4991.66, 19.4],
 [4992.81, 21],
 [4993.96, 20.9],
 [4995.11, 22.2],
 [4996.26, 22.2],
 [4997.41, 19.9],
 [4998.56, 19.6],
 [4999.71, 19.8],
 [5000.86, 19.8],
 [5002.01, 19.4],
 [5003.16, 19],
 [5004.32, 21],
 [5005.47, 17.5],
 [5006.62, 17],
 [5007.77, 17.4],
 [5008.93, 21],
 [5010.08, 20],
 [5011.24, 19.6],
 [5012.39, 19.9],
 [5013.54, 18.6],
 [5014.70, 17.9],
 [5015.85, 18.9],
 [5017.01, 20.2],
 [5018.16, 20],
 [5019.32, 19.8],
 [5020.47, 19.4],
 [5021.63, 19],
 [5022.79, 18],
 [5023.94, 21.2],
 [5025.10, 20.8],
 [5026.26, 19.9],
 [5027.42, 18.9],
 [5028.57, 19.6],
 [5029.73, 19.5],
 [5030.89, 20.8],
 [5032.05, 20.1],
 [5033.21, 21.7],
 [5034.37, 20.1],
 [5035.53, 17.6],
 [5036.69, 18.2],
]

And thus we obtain 0.97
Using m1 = 0.055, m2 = 0.051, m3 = 0.0519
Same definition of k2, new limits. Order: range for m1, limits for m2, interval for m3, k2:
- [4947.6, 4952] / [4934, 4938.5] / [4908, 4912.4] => 1.17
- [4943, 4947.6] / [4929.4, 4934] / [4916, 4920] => 1.22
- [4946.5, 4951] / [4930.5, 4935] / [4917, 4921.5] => 1.46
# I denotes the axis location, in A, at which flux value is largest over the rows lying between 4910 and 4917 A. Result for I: 4912.98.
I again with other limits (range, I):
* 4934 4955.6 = 4953.87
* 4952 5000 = 4961.86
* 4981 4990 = 4988.21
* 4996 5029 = 4996.26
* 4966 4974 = 4971.01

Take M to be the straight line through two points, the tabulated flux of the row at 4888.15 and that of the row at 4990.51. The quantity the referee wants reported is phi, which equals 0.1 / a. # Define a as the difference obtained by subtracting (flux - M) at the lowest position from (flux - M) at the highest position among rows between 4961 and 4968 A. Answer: -0.03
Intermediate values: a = -3.6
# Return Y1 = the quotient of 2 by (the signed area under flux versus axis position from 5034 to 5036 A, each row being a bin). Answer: 0.053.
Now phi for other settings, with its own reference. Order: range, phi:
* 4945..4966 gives -0.09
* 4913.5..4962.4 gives 0.07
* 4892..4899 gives 0.08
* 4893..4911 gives -0.03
